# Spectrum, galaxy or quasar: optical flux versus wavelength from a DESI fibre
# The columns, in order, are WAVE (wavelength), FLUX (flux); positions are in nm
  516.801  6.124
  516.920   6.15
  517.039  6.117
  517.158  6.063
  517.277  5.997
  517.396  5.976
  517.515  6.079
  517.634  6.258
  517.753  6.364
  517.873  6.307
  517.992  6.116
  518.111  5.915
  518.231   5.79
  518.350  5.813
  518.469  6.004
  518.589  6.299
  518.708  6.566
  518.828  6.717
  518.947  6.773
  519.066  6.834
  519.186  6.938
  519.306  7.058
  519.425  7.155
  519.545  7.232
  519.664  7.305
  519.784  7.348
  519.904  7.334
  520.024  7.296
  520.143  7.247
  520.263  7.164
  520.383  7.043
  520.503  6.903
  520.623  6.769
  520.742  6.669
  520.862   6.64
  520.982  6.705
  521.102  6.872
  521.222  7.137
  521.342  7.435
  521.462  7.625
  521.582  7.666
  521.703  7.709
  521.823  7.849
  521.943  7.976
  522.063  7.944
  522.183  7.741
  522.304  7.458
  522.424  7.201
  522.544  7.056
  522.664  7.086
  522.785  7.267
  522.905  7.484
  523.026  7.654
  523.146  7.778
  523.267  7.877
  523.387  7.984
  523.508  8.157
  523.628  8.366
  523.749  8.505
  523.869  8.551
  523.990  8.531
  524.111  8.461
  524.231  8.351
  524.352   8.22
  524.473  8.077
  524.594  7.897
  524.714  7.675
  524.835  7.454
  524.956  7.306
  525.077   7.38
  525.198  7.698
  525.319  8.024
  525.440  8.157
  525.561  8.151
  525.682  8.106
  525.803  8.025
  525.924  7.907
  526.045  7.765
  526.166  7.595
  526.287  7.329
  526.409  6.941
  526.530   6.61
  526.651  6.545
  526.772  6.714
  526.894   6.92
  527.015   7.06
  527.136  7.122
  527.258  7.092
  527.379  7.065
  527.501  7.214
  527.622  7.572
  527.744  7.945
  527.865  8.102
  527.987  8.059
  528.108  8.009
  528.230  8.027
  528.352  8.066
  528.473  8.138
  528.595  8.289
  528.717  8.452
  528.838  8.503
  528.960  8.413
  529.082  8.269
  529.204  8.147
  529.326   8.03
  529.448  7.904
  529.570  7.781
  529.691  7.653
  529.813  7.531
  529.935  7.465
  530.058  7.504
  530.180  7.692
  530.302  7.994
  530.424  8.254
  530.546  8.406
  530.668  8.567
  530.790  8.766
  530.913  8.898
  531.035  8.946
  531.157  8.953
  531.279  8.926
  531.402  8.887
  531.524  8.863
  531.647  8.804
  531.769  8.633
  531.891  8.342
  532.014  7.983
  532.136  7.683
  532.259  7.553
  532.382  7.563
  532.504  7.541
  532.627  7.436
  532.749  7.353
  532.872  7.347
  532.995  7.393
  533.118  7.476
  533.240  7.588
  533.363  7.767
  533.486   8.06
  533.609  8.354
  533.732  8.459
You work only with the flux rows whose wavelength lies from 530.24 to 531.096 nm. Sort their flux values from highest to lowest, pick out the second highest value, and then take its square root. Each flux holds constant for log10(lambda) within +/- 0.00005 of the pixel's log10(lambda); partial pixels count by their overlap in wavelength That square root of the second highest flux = 2.98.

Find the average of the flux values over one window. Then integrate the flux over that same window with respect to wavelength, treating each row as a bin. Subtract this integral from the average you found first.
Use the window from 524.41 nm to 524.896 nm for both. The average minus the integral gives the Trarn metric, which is 4.0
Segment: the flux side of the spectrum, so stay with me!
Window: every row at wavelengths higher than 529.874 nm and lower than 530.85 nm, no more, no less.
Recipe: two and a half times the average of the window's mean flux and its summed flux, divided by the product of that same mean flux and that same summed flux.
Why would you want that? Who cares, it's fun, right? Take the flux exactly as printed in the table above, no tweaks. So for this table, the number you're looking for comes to 0.174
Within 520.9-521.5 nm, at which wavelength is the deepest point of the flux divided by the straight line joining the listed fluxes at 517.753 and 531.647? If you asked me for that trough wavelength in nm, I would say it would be 520.982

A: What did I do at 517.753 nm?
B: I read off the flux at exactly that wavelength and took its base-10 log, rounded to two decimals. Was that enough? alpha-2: 0.80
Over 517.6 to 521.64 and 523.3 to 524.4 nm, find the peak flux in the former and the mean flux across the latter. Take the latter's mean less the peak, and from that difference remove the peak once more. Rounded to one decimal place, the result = -7.0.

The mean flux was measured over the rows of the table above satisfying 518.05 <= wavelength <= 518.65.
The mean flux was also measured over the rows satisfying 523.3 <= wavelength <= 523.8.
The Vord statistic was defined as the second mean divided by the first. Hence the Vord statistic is 1.38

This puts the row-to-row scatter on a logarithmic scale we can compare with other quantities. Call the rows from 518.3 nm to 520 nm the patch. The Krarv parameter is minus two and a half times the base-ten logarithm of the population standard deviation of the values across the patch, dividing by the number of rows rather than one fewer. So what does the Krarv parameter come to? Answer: 0.81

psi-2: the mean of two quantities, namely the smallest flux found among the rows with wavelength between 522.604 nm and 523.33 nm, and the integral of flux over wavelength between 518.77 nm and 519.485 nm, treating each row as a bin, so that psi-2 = 6.0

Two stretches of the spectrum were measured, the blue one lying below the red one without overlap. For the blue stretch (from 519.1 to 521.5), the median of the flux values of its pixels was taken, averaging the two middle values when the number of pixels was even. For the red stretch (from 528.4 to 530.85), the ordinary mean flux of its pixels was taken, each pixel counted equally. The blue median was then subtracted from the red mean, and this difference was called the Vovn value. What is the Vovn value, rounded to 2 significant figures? 0.94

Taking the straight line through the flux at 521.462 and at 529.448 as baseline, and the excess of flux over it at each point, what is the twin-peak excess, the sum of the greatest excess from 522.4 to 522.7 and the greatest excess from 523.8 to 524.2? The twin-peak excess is 0.4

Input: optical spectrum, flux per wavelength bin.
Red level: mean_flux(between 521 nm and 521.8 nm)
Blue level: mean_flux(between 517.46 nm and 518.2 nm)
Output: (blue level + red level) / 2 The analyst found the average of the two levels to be 6.8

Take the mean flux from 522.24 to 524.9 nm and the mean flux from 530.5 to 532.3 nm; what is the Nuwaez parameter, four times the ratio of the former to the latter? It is 3.7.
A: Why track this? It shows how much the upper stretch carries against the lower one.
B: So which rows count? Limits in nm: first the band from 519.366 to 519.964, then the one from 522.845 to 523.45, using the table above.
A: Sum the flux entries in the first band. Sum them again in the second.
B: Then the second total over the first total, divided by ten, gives 0.107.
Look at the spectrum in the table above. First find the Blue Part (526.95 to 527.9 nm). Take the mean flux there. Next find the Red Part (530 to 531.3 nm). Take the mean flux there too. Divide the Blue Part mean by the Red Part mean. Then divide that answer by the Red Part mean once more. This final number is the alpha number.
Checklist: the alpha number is 0.104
